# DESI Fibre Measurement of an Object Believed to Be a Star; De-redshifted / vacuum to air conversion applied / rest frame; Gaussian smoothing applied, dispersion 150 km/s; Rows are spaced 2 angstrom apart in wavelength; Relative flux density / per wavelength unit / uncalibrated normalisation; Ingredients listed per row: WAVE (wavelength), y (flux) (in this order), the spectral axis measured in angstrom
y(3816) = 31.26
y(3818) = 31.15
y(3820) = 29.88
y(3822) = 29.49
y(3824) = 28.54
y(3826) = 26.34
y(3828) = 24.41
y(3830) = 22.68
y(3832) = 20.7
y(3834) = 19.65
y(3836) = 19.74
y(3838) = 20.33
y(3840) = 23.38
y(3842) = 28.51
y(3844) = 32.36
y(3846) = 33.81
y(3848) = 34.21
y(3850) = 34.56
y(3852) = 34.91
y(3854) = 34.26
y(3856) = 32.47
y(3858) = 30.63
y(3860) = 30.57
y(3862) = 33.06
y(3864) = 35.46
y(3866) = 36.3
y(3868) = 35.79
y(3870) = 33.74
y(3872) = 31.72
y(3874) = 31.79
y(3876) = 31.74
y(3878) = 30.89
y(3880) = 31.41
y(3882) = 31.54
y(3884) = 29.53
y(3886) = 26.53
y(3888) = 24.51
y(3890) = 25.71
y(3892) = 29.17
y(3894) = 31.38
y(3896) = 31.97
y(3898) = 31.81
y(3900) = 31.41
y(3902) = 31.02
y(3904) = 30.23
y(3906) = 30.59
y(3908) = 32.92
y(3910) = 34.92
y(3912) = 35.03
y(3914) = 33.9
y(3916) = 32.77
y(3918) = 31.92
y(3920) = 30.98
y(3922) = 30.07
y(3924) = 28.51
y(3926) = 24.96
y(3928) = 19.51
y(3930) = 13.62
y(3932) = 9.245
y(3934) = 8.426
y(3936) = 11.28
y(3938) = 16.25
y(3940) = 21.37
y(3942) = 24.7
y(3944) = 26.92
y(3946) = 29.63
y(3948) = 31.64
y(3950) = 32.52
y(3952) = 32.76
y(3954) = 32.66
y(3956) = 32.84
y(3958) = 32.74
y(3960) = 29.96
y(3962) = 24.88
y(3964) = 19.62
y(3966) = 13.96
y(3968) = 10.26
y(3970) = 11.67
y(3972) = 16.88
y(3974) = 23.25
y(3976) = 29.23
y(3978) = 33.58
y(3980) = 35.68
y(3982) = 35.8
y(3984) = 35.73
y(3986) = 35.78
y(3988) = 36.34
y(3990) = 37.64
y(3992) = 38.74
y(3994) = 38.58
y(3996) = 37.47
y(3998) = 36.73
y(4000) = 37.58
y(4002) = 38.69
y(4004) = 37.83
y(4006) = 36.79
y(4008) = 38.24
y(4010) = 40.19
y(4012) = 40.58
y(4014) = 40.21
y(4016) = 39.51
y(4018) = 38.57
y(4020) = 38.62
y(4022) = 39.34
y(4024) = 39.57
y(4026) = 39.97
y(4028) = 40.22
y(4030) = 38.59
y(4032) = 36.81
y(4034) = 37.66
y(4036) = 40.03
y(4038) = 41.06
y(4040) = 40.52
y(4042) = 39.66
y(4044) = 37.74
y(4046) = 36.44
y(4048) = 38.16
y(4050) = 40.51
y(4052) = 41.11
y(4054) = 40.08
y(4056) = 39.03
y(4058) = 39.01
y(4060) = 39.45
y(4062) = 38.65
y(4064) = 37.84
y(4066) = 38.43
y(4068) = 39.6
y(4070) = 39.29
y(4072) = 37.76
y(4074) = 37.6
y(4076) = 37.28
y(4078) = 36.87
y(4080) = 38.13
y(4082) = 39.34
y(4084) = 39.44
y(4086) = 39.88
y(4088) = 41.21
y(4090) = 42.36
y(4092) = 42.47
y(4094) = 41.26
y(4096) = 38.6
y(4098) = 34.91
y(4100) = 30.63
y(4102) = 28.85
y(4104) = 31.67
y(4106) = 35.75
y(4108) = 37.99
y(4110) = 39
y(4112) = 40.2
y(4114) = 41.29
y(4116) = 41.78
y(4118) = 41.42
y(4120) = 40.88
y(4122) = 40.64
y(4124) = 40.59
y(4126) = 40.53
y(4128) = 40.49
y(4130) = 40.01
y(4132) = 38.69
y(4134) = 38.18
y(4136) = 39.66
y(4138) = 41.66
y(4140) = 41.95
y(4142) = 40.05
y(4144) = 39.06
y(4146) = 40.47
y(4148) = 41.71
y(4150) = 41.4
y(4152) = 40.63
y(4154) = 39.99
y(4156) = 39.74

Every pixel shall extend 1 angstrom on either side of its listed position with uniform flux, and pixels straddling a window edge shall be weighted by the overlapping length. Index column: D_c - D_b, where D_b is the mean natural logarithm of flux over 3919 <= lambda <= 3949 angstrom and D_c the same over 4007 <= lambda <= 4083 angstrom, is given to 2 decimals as 0.67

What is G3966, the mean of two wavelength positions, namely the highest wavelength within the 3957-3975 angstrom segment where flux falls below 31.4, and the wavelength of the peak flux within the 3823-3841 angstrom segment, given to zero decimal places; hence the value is 3899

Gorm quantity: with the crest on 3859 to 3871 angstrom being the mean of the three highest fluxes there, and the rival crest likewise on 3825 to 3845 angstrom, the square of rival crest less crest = 46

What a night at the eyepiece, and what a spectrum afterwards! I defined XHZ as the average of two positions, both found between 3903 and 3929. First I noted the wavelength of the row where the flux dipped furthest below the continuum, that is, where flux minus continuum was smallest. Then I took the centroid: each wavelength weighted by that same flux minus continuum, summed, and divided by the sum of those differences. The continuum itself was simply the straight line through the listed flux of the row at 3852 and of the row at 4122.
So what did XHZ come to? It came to 3923.9 angstrom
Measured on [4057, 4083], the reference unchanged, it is 4075.7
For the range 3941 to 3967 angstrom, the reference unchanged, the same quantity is 3961.1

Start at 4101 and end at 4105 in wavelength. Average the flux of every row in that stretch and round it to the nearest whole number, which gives 30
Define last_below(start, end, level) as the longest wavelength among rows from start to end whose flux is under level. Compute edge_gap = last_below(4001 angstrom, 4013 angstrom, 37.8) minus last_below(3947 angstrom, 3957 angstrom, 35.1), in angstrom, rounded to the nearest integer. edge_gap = 50 angstrom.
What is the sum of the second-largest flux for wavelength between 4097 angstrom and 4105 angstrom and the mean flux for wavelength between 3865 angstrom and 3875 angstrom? 66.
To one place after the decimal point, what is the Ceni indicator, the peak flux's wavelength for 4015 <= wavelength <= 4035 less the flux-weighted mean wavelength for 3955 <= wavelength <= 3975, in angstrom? 64.6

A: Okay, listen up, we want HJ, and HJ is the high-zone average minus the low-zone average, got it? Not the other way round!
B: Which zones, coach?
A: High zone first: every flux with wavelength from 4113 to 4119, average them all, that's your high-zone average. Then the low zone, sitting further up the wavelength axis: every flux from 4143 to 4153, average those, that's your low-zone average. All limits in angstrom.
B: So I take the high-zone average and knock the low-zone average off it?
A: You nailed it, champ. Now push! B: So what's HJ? 1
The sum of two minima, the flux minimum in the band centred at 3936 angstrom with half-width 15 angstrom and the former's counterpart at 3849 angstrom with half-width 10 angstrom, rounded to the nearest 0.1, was 31.8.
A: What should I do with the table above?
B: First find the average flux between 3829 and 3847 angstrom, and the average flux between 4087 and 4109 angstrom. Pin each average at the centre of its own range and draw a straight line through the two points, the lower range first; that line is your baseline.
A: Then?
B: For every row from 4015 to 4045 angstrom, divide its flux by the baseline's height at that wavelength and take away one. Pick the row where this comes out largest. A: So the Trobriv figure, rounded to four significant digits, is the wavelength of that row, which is 4038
